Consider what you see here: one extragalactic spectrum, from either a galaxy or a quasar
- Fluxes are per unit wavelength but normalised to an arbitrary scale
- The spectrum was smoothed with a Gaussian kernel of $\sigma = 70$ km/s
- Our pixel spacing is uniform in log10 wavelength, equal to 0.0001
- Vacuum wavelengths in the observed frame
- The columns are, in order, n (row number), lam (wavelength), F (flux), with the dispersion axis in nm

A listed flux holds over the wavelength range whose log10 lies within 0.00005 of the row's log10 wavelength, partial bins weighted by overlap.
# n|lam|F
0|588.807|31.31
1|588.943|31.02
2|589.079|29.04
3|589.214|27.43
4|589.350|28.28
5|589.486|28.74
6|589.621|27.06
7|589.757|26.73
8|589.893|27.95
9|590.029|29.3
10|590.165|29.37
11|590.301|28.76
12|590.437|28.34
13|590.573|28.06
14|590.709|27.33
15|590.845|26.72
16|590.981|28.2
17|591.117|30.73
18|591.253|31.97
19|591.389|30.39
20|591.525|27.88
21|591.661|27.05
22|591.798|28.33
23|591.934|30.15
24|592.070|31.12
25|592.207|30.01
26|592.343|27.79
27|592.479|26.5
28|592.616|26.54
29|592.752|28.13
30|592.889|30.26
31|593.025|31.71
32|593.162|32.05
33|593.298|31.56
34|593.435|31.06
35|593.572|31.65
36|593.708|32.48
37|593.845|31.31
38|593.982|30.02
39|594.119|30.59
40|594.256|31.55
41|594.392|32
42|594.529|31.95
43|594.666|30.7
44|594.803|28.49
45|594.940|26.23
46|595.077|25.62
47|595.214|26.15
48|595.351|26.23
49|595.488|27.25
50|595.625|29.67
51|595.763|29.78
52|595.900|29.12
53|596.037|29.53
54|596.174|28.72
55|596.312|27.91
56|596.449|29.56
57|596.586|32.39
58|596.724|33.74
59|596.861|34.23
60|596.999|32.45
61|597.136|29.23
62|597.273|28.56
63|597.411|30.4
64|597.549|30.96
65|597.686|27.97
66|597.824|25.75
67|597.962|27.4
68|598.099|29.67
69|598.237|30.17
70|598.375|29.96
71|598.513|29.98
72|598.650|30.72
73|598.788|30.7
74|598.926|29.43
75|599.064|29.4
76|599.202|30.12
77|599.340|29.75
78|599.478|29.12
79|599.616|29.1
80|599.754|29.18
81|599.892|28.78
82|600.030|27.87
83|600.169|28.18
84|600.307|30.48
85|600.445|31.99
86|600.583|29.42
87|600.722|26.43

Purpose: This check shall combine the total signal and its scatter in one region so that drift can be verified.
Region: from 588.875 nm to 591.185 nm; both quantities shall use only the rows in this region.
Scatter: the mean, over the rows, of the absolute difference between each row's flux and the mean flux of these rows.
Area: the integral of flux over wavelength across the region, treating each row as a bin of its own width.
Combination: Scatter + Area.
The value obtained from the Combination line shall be 66.6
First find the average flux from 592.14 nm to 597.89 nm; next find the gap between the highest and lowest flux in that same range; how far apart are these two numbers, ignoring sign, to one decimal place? 21.1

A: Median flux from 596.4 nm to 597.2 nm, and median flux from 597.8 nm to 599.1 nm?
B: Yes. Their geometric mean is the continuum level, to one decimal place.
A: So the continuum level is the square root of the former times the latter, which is 31.1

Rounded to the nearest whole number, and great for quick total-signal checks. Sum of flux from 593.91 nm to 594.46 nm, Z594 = 124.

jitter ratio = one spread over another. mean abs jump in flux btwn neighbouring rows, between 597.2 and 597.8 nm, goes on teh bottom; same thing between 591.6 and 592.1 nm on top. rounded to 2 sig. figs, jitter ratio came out 0.76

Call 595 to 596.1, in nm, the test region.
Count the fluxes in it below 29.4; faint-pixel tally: 5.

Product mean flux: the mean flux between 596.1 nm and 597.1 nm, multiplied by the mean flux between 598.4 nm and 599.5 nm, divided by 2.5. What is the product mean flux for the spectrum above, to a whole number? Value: 374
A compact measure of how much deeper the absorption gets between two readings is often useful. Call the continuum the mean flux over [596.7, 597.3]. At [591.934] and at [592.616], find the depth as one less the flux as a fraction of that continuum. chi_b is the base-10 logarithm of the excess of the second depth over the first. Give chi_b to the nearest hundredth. -0.94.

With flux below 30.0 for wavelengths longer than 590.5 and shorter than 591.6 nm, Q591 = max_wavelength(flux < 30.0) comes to 591.525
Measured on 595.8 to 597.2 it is 597.136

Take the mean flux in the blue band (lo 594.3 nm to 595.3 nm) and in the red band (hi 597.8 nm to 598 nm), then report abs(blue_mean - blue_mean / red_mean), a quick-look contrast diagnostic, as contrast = 27.7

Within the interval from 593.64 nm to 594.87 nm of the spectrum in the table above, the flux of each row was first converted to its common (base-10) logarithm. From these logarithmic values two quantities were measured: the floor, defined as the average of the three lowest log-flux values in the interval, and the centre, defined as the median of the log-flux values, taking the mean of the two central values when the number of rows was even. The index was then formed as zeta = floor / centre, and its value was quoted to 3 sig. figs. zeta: 0.985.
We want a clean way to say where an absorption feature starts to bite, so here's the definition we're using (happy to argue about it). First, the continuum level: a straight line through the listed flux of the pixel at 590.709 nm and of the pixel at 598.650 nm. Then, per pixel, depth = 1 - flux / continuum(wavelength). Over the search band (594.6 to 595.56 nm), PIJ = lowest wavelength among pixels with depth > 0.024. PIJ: 594.940 nm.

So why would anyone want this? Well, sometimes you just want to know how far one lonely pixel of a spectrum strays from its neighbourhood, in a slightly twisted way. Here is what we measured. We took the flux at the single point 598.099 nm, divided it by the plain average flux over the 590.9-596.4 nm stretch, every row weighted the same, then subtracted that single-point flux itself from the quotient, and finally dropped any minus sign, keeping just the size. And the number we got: 28.7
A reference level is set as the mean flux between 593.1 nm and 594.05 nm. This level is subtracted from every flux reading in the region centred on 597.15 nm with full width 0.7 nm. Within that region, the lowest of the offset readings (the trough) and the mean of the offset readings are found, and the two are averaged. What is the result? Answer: -1.7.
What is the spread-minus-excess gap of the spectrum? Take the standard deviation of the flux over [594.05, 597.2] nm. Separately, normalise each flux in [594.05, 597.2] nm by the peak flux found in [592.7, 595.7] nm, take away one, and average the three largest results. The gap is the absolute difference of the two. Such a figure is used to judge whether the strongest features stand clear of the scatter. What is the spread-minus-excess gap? 2.4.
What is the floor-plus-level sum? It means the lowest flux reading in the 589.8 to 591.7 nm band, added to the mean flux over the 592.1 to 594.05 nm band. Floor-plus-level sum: 56.8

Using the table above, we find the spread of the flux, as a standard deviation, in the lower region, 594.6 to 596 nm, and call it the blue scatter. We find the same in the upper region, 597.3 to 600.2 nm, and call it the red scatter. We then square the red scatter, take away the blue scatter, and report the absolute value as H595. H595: 0.2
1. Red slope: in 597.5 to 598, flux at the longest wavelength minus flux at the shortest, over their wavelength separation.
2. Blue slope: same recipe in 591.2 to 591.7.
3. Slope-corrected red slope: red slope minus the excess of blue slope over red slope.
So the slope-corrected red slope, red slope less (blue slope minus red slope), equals -5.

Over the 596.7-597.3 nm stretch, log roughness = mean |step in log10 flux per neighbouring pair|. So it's 0.0212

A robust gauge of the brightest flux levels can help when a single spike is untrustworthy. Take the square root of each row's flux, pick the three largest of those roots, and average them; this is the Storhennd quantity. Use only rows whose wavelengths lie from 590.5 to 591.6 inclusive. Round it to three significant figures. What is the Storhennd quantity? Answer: 5.57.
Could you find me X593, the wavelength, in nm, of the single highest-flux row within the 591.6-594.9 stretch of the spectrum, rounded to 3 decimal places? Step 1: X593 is 593.708 nm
